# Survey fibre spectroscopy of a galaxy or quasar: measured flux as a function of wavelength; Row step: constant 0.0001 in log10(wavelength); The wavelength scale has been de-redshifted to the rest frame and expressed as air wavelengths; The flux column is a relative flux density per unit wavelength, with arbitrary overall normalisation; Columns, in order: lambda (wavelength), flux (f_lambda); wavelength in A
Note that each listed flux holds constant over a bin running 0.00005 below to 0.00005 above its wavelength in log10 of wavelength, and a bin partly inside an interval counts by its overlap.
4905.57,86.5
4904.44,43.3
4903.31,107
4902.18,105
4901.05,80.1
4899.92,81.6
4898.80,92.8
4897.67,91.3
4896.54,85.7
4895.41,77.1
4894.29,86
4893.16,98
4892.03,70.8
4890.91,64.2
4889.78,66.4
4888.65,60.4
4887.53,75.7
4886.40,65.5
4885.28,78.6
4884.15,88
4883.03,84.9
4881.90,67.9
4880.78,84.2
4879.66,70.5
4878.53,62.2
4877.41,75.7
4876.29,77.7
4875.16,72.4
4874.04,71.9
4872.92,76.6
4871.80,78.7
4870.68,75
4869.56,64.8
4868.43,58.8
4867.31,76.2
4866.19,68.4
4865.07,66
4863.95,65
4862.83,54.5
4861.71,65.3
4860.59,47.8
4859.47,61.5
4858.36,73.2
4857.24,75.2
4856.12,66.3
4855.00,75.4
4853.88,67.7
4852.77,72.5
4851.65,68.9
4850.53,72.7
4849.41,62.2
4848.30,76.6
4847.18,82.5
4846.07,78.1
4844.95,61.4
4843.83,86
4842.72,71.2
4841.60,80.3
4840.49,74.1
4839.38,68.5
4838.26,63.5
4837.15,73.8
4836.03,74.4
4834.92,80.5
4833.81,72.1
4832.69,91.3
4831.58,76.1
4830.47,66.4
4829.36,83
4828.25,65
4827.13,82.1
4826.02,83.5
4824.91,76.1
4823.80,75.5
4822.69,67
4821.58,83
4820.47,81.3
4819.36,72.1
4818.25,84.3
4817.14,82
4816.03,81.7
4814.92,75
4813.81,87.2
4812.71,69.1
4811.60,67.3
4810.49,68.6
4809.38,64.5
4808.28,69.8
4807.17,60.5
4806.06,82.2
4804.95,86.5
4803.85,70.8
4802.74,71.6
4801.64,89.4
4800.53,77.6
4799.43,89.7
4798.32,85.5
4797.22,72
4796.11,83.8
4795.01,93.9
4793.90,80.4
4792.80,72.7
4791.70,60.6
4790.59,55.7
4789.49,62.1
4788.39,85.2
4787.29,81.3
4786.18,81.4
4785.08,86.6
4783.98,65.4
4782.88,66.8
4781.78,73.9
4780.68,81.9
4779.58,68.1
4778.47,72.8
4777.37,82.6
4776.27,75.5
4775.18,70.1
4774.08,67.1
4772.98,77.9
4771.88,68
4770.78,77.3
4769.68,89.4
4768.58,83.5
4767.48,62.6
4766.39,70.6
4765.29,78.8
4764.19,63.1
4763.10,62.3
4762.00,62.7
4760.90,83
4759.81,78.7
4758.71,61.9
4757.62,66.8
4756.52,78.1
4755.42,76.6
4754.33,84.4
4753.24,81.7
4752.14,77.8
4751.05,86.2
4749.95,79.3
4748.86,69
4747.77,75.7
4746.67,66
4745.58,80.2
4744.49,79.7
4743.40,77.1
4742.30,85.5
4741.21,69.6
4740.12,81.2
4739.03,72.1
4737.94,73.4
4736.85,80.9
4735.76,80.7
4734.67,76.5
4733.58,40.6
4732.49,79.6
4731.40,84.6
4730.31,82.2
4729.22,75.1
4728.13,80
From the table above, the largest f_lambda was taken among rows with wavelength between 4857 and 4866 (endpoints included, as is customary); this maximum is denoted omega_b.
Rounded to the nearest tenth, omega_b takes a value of 75.2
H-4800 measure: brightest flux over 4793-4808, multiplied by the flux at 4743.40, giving 7240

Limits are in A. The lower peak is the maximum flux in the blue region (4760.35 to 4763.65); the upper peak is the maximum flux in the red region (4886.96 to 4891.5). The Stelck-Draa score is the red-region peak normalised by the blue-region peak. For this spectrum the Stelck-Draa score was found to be 0.91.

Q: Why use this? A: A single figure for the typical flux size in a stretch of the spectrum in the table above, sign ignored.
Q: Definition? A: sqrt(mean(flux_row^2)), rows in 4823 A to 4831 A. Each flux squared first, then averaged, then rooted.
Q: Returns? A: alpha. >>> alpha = 76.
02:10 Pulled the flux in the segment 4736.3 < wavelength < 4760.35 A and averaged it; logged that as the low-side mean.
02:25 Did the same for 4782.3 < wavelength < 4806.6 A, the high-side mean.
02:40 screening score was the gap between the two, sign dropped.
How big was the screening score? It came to 0.9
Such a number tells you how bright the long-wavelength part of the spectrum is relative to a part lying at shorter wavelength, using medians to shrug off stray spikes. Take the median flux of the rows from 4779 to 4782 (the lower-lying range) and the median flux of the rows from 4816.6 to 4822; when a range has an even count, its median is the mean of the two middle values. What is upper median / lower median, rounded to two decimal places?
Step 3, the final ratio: 1.11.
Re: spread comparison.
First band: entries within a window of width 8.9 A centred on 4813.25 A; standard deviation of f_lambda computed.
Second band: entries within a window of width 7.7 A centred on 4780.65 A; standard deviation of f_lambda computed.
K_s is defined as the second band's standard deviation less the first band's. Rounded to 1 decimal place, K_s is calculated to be -1.3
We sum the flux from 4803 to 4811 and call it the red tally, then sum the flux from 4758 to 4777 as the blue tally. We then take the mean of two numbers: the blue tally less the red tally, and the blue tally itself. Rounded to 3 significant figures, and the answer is 981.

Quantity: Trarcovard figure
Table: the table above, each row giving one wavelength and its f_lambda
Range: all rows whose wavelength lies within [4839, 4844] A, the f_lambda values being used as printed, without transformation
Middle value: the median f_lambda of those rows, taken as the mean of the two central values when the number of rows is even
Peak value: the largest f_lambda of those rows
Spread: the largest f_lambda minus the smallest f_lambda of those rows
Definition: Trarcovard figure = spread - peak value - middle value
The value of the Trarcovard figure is -143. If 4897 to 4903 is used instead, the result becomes -171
